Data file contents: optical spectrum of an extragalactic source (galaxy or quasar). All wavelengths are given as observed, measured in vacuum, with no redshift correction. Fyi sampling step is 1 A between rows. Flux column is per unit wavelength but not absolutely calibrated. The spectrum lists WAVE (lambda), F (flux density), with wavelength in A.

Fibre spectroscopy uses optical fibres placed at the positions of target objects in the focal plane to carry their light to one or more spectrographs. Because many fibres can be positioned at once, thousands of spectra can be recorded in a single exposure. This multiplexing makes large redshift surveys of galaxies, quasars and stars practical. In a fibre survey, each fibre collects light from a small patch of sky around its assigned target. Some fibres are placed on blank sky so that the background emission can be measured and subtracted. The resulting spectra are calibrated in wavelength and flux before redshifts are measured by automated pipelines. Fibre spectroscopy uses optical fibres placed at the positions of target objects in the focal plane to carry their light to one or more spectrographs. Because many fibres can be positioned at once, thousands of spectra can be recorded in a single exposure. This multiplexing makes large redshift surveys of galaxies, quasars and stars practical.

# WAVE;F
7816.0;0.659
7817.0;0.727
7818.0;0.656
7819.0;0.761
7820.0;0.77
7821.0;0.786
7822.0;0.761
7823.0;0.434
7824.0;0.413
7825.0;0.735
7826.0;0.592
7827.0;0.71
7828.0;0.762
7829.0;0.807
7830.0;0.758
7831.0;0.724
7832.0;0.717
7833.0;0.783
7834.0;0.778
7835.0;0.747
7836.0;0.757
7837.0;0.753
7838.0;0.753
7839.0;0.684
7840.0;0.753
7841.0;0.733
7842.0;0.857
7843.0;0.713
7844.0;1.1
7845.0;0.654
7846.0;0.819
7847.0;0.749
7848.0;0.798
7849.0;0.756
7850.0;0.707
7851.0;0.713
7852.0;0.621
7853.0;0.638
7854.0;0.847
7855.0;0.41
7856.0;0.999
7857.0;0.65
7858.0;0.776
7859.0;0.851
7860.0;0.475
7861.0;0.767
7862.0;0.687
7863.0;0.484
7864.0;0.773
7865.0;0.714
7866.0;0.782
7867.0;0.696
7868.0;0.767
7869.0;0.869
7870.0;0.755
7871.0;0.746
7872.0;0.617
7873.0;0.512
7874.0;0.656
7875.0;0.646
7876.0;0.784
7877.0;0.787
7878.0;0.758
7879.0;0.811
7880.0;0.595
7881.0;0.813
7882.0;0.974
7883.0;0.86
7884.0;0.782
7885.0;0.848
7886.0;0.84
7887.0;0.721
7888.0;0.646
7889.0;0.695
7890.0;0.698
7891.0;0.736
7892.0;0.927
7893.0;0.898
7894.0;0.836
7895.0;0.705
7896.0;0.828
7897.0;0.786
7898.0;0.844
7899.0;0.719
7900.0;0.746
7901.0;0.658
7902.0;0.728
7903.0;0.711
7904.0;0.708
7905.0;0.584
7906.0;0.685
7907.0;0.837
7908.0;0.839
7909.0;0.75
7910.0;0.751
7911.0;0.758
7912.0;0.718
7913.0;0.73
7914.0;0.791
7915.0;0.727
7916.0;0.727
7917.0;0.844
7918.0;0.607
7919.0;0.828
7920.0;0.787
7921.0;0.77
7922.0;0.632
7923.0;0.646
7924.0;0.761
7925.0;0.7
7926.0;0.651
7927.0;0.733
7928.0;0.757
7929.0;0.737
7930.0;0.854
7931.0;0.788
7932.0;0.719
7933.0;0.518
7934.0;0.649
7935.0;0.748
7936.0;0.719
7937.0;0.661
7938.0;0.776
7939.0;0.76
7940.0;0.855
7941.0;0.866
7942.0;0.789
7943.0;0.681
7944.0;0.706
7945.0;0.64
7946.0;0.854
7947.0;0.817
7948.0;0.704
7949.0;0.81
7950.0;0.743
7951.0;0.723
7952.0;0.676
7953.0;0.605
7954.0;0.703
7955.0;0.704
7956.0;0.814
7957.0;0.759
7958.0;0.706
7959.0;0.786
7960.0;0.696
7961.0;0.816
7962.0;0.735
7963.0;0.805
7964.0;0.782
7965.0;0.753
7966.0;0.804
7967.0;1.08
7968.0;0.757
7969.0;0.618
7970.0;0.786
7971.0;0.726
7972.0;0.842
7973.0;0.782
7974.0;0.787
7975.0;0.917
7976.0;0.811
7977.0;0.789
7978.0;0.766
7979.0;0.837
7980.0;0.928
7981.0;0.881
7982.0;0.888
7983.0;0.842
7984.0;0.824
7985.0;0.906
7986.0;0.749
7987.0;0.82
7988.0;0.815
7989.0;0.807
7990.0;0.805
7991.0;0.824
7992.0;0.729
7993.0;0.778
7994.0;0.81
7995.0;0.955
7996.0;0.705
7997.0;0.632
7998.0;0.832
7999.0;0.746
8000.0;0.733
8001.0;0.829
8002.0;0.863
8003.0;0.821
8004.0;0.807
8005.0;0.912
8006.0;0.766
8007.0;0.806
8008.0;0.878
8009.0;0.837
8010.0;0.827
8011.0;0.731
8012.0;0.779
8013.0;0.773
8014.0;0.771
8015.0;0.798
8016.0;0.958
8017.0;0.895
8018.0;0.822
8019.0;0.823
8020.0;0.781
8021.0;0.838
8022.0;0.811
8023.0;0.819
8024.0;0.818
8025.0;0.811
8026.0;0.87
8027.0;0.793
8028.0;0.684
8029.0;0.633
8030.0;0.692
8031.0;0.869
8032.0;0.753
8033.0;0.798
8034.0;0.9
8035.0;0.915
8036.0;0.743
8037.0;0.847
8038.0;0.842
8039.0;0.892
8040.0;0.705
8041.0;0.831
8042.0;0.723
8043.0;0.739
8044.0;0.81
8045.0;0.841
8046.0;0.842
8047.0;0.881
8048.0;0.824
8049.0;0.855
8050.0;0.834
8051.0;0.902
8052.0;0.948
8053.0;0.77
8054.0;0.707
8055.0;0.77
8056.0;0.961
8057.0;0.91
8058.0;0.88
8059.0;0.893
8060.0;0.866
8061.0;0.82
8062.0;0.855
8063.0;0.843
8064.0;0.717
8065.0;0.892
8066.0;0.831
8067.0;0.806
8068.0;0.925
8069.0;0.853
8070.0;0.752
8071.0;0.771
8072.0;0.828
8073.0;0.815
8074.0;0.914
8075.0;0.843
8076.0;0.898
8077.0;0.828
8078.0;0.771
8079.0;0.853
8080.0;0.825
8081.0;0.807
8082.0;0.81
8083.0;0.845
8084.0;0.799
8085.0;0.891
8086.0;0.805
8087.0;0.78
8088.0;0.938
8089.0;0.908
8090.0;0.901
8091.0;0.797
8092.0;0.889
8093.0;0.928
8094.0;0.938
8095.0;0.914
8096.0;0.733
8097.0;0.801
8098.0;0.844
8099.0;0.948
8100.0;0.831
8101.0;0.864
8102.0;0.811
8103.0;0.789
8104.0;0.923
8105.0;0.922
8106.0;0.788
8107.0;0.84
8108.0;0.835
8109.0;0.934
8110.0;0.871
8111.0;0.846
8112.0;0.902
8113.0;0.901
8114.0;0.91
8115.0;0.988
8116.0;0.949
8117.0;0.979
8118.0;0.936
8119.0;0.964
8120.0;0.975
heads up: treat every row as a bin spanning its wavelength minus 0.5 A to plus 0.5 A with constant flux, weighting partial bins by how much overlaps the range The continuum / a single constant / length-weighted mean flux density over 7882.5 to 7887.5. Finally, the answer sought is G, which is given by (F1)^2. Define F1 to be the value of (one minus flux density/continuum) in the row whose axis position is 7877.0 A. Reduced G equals 0.001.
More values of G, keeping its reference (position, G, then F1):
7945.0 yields 0.044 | 0.21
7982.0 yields 0.009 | -0.10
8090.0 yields 0.013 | -0.11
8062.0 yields 0.003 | -0.06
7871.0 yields 0.006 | 0.08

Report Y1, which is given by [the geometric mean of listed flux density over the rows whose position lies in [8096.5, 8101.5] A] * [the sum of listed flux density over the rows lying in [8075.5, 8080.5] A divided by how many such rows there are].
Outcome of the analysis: 0.71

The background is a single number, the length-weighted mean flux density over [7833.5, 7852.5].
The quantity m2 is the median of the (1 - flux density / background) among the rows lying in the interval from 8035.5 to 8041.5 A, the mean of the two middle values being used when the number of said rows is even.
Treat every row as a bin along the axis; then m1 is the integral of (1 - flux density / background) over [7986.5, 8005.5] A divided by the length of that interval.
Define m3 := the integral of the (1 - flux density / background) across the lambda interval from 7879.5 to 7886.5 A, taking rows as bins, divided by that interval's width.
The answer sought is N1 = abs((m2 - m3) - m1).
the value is 0.03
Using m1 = -0.05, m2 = -0.10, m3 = -0.07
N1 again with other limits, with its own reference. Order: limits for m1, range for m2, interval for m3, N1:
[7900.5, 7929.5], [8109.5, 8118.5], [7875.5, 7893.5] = 0.20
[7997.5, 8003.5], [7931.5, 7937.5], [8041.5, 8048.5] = 0.21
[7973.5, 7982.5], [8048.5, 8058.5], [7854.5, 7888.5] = 0.07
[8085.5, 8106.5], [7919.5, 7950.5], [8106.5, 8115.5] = 0.33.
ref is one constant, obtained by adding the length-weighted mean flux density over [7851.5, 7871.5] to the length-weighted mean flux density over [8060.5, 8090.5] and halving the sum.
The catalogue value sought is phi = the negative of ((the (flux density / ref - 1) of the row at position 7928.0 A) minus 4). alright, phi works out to 4.02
